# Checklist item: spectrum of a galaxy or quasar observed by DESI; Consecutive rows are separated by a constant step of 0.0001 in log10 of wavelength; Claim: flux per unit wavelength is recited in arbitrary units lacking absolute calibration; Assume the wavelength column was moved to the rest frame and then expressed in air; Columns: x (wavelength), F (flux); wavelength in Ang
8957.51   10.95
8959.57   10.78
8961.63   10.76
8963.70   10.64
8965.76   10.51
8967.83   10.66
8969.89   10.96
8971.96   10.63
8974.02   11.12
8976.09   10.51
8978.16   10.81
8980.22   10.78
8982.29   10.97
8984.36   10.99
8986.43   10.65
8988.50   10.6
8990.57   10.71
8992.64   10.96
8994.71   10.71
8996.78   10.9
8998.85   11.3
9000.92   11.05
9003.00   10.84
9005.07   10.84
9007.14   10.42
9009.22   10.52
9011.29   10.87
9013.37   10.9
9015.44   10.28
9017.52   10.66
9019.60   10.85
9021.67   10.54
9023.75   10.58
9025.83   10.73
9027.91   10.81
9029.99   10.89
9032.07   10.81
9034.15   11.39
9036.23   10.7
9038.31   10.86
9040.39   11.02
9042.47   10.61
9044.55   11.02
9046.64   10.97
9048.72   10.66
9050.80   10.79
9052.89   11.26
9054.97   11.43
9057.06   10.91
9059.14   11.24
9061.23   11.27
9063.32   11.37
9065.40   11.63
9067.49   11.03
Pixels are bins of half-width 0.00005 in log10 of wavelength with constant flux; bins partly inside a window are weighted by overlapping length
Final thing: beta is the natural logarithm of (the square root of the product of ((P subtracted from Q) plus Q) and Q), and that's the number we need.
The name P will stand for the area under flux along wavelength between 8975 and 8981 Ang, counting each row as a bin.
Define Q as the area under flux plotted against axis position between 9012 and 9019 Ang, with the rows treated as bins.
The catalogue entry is 4.37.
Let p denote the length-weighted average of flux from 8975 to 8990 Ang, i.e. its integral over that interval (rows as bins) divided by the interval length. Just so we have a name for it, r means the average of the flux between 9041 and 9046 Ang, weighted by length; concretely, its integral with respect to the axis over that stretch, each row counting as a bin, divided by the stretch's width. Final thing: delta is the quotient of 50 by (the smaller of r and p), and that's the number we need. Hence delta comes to 4.65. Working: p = 10.8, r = 10.8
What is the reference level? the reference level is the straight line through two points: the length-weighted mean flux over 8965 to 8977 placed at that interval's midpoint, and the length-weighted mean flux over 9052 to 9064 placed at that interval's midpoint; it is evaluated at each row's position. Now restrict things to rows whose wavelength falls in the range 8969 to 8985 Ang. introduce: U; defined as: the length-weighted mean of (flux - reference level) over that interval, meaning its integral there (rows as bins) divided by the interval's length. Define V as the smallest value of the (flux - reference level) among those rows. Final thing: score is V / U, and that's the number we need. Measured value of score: -3.7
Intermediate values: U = 0.07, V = -0.26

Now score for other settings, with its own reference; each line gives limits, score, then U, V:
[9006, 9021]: 2.1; -0.34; -0.71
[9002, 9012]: 2.1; -0.25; -0.53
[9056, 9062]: 2.9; -0.11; -0.33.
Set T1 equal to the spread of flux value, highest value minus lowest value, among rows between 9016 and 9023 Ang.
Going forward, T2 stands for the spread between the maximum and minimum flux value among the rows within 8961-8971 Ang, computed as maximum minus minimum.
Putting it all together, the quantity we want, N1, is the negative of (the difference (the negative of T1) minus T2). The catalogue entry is 0.8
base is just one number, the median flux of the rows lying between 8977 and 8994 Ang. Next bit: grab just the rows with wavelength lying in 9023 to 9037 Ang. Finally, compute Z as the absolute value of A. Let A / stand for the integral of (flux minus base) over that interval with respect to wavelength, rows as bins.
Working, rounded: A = 0.8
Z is 0.8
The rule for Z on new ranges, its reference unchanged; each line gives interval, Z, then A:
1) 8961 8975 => 0.6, -0.6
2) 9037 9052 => 0.8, 0.8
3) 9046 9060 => 3.4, 3.4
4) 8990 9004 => 1.9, 1.9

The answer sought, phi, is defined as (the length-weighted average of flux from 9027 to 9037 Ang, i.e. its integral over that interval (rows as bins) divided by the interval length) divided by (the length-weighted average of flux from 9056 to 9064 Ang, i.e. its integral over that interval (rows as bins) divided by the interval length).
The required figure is 0.98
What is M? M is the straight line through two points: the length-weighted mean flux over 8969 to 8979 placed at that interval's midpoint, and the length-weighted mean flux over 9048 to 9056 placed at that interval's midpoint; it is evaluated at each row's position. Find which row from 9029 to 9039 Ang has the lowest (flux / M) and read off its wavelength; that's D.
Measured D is 9036.23 Ang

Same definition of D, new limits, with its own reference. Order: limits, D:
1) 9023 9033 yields 9023.75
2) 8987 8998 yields 8988.50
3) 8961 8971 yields 8965.76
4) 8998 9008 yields 9007.14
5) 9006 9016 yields 9015.44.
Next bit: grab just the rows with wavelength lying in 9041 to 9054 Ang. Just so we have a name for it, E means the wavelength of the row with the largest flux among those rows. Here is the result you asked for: 9052.89 Ang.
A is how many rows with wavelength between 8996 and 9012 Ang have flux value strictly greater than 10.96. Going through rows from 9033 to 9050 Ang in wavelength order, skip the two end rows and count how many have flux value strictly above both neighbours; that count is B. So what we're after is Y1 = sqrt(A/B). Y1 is 1.0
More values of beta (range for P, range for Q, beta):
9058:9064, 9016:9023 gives 4.36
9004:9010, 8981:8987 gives 4.19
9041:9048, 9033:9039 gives 4.11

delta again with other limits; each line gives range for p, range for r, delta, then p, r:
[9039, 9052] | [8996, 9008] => 4.61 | 10.9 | 10.9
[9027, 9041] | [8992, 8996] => 4.62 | 10.9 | 10.8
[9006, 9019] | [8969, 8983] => 4.71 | 10.6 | 10.8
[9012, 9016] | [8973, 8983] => 4.69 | 10.7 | 10.8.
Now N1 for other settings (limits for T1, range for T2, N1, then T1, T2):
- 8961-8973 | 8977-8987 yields 0.8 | 0.45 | 0.34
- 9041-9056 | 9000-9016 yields 1.6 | 0.82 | 0.77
